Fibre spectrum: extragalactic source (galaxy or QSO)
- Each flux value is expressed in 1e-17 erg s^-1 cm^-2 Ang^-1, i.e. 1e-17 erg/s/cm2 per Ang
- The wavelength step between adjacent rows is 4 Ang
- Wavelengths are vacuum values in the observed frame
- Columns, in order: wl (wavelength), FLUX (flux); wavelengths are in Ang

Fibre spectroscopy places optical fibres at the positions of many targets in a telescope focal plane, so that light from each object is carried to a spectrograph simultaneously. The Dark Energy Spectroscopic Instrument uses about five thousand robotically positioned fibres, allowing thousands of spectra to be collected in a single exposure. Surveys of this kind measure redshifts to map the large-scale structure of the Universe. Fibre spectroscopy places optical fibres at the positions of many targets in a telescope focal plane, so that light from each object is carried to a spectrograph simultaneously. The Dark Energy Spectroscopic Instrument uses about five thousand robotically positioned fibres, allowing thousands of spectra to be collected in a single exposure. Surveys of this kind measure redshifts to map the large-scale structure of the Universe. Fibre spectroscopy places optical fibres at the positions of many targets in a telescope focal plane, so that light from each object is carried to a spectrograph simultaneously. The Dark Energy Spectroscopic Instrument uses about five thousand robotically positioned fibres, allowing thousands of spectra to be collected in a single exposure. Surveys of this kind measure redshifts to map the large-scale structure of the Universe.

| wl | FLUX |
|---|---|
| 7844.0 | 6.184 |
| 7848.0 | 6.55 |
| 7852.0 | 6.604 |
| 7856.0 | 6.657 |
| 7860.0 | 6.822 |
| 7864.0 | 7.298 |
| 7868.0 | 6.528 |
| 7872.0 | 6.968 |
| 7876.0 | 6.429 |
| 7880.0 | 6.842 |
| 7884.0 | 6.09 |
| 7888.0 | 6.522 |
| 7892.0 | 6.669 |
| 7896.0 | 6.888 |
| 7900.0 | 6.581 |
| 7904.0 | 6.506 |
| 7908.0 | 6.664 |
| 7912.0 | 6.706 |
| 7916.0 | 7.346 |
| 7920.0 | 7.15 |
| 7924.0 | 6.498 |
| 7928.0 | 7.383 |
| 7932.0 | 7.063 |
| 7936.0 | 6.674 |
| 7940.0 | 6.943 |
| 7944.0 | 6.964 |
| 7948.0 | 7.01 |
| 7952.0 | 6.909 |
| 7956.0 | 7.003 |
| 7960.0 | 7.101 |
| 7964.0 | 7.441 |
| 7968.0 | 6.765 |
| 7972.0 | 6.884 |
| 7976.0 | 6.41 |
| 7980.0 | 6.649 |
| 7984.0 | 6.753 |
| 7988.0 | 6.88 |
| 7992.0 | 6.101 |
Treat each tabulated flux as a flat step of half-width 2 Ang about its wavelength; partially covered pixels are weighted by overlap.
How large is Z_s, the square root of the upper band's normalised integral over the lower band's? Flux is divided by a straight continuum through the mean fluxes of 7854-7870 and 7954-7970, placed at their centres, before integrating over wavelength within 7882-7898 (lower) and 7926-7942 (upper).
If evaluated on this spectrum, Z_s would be 1.03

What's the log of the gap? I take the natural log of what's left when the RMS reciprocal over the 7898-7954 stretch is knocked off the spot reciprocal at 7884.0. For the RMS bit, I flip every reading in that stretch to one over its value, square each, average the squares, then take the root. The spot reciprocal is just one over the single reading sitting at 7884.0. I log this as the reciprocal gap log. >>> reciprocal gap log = -4.0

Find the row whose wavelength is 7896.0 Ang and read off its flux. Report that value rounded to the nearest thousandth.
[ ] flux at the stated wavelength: 6.888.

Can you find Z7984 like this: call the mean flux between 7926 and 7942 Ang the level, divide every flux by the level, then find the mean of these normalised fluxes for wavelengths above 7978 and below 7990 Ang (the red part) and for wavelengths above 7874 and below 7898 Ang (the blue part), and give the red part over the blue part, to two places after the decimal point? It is 1.03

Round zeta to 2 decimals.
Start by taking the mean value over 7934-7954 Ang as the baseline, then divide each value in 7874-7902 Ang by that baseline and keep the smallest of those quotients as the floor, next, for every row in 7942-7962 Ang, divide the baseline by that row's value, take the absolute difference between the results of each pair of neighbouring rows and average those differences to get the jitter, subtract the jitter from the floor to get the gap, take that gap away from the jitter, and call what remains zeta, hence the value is -0.86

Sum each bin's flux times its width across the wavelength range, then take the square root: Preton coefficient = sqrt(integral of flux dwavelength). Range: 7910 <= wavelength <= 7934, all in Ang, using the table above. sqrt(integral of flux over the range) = 13.0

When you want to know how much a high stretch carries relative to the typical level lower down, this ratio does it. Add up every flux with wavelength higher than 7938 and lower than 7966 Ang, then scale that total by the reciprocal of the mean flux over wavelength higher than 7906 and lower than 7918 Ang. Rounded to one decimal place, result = 7.1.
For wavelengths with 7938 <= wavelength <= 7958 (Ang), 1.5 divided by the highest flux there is 0.214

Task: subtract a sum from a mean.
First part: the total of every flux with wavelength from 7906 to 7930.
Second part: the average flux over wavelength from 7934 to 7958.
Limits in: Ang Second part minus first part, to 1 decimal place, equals -34.8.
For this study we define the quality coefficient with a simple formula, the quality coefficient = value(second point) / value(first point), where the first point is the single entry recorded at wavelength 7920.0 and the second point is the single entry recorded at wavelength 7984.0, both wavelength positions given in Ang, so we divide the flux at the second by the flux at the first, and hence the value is 0.94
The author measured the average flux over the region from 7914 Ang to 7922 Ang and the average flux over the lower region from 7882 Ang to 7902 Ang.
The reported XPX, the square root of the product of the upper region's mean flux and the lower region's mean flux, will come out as 6.89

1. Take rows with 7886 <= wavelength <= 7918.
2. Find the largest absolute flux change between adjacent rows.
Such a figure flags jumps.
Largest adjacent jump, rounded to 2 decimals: 0.64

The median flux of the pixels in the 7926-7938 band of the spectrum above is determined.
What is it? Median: 7.06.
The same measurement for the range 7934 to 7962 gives 6.96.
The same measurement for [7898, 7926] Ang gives 6.66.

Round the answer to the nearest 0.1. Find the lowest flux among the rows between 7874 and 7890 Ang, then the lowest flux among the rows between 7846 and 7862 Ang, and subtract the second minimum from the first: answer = -0.5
